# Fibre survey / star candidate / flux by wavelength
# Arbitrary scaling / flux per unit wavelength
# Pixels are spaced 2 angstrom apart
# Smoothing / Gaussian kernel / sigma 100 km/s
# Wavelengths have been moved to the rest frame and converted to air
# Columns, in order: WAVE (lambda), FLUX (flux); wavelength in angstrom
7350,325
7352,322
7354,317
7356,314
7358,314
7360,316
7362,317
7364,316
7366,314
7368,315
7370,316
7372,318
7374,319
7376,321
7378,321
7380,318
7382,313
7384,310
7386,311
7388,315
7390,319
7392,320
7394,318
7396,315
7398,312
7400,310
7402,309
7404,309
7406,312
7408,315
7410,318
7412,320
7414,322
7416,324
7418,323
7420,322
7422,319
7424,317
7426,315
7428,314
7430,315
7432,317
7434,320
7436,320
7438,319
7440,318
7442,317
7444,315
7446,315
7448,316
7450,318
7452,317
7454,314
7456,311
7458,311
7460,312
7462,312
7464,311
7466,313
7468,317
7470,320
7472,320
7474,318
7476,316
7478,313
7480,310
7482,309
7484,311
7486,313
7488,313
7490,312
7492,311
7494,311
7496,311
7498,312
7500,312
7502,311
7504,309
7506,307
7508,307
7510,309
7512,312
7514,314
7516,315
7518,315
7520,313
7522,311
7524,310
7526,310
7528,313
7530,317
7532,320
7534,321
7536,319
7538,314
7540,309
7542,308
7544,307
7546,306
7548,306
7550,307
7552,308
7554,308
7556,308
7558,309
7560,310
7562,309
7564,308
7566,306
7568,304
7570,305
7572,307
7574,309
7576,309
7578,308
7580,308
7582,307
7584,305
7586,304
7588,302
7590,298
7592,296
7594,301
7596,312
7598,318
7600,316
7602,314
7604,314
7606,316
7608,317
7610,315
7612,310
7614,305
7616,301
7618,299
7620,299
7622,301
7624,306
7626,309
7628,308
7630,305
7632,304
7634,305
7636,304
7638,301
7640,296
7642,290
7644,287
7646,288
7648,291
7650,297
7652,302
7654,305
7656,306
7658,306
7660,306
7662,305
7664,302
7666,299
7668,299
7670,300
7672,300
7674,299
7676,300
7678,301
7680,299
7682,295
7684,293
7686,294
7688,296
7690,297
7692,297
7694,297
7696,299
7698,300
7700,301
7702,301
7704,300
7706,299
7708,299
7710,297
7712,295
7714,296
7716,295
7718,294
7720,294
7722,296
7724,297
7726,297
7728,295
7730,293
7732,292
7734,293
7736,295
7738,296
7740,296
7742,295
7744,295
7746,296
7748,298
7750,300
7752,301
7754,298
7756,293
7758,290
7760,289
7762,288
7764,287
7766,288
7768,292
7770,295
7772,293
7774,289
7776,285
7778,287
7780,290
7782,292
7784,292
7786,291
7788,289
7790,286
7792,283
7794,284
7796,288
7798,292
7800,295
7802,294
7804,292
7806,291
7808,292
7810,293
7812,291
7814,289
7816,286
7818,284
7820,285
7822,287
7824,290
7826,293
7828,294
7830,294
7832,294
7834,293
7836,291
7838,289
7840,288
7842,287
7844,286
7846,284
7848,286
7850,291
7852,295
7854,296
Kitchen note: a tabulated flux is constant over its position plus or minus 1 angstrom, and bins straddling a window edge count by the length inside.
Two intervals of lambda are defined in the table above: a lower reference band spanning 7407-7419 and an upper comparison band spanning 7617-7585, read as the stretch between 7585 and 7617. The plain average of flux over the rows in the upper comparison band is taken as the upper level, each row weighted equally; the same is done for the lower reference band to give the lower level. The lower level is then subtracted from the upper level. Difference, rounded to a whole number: -12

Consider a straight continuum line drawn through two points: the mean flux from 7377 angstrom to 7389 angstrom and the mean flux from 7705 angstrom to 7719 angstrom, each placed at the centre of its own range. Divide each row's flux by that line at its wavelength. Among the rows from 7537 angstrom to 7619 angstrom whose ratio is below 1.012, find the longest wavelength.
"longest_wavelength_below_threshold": 7618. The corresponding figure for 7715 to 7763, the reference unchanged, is 7762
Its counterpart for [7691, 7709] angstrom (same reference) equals 7708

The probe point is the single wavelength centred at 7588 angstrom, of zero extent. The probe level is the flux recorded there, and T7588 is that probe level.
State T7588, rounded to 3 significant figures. 302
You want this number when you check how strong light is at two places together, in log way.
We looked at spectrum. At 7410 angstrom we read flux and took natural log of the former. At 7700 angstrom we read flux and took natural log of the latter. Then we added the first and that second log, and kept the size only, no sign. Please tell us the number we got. 11.5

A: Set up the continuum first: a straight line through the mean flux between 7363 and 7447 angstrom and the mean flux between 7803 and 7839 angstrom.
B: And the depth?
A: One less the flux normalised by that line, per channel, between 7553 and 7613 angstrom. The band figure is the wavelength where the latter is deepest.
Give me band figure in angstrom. 7592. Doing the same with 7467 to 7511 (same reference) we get 7506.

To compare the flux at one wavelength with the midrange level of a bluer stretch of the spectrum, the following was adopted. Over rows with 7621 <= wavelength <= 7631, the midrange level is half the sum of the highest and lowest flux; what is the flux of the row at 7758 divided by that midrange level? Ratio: 0.95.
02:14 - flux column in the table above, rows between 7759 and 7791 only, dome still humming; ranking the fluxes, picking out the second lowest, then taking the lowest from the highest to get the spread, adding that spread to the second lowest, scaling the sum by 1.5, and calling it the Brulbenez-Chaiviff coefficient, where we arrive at 444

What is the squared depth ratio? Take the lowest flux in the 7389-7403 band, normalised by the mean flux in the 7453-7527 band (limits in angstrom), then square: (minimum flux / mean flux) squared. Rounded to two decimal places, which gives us 0.98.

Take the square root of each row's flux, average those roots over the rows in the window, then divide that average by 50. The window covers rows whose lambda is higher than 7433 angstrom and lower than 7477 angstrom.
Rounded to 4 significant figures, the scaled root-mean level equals 0.3555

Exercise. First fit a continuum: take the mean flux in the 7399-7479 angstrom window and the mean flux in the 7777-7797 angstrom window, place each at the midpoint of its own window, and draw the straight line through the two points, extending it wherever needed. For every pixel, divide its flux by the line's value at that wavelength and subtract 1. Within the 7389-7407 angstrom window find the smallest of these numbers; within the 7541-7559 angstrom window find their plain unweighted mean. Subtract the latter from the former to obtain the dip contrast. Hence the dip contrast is -0.032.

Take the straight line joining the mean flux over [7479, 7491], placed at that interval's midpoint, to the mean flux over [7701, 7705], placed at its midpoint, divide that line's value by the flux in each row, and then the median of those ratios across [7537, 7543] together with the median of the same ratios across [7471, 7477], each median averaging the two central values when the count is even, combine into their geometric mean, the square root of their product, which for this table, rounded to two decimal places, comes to 0.99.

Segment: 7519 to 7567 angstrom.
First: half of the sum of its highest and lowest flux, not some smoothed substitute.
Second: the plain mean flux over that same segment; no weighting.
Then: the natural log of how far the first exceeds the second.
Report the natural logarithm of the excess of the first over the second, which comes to 1.0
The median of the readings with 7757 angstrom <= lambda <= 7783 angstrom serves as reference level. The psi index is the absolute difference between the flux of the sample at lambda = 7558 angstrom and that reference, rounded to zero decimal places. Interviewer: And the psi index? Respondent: 20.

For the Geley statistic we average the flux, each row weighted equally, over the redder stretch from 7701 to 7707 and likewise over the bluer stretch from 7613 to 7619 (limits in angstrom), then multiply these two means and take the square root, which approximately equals 301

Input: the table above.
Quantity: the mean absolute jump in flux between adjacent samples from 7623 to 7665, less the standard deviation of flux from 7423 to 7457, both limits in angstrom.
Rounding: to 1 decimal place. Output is 0.2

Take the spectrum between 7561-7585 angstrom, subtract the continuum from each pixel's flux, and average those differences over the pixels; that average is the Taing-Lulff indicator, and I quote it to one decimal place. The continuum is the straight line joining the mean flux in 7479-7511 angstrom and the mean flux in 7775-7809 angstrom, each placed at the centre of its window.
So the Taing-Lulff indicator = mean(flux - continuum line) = 2.1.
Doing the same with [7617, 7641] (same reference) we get 2.0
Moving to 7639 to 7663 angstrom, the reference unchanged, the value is -1.3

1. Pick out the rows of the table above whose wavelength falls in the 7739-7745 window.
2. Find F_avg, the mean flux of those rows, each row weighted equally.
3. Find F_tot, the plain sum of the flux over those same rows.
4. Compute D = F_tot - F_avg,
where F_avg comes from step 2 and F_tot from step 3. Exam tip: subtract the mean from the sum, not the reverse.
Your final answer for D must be 591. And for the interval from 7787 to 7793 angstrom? 572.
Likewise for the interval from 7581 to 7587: 611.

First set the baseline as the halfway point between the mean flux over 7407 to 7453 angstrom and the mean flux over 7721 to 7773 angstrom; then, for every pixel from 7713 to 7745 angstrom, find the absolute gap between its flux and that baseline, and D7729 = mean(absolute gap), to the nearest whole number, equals 11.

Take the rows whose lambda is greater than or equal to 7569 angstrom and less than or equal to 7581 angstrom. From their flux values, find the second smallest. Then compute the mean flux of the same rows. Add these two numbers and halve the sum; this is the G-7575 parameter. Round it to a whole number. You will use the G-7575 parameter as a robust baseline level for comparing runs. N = 307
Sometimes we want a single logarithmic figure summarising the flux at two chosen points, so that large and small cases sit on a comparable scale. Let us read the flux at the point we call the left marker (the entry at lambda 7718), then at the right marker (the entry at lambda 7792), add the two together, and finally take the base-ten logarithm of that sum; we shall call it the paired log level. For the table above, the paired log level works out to 2.76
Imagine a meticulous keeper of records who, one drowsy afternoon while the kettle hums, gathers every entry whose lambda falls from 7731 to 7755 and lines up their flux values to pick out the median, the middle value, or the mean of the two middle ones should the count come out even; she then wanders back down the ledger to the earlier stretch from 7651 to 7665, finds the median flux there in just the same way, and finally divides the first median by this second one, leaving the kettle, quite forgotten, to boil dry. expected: 0.970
